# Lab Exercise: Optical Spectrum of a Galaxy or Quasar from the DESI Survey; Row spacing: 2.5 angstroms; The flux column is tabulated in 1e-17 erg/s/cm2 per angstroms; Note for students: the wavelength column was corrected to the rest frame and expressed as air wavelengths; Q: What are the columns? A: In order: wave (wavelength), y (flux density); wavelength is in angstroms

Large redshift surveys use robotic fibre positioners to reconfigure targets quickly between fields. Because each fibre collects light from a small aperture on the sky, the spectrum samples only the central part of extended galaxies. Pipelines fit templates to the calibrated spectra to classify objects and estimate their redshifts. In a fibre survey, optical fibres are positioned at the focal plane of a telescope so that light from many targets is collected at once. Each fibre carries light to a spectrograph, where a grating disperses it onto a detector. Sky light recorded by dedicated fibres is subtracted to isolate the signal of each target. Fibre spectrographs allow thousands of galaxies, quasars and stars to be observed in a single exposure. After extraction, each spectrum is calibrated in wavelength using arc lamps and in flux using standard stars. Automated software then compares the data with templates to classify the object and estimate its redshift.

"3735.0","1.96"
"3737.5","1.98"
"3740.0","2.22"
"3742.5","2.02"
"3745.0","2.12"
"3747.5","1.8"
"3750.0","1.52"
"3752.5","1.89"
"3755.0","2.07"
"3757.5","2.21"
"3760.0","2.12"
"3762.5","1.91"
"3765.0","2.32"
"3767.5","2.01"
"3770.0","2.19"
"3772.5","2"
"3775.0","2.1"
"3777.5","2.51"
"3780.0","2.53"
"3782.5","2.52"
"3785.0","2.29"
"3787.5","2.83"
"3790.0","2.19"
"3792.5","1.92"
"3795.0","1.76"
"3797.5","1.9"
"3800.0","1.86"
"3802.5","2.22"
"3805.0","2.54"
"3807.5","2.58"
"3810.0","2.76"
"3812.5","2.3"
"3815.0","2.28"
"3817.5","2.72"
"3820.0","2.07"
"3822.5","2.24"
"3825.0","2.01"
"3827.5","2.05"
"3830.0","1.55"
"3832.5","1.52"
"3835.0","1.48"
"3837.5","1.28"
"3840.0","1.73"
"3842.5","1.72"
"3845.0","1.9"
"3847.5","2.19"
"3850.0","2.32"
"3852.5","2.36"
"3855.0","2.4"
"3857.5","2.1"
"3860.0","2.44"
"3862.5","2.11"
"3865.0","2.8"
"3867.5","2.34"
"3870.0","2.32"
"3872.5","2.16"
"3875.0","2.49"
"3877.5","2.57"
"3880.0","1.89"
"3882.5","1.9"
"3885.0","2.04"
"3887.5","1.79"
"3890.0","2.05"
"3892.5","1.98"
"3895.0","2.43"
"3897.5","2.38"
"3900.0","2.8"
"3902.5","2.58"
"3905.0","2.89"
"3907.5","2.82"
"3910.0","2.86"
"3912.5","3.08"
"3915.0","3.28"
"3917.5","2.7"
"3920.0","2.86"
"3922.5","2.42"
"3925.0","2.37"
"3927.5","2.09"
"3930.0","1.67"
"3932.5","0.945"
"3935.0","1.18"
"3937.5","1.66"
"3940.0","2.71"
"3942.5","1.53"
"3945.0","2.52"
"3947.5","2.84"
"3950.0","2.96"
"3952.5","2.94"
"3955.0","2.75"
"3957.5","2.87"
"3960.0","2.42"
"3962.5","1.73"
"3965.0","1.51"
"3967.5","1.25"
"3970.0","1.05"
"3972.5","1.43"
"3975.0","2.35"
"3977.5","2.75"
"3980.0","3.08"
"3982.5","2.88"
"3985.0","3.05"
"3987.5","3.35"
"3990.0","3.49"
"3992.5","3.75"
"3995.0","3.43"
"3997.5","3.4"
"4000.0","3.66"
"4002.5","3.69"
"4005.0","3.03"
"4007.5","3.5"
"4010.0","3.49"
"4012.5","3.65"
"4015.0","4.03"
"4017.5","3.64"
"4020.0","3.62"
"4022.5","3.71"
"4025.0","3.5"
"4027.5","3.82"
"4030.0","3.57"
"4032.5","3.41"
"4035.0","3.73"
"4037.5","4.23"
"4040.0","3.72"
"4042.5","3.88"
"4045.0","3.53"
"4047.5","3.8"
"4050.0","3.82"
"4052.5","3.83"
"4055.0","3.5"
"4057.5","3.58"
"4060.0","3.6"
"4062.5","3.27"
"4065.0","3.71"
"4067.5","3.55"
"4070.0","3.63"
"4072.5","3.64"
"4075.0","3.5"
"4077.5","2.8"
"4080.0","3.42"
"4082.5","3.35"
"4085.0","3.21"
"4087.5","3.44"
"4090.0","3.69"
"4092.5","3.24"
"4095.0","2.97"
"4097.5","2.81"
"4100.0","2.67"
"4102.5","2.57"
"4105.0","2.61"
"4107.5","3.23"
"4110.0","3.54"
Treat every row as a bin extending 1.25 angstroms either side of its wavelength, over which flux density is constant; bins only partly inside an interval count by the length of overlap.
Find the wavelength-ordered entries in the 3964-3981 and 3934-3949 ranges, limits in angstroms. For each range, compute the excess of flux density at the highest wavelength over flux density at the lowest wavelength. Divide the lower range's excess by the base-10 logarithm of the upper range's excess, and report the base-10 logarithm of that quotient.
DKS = 0.93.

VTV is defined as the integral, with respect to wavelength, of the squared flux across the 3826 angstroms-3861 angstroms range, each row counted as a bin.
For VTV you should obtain 135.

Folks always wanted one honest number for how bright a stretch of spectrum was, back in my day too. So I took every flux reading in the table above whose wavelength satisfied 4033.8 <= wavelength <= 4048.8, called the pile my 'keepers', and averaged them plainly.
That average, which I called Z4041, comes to 3.8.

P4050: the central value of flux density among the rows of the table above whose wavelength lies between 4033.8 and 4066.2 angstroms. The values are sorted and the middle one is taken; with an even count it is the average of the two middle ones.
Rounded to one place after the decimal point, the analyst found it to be 3.7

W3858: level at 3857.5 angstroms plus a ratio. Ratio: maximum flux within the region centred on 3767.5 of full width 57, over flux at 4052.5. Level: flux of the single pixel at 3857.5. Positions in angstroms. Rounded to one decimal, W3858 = 2.8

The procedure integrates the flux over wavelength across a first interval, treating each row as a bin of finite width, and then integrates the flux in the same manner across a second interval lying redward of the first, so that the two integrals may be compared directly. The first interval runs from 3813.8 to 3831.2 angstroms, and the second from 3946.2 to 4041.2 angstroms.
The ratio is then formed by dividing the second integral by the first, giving 7.9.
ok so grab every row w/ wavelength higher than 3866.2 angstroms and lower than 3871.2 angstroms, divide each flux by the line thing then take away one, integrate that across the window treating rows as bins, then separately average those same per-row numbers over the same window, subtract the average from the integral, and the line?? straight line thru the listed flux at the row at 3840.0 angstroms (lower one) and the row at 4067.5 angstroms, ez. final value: 0.8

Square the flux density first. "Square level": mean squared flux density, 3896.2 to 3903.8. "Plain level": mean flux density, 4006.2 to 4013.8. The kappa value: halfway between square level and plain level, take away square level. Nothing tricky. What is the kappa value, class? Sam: -1.6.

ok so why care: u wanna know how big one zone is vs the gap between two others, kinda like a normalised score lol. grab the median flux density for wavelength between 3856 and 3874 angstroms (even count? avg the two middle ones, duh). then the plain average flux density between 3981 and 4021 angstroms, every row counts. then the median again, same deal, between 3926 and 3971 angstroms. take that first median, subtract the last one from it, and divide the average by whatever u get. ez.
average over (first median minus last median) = 8.5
